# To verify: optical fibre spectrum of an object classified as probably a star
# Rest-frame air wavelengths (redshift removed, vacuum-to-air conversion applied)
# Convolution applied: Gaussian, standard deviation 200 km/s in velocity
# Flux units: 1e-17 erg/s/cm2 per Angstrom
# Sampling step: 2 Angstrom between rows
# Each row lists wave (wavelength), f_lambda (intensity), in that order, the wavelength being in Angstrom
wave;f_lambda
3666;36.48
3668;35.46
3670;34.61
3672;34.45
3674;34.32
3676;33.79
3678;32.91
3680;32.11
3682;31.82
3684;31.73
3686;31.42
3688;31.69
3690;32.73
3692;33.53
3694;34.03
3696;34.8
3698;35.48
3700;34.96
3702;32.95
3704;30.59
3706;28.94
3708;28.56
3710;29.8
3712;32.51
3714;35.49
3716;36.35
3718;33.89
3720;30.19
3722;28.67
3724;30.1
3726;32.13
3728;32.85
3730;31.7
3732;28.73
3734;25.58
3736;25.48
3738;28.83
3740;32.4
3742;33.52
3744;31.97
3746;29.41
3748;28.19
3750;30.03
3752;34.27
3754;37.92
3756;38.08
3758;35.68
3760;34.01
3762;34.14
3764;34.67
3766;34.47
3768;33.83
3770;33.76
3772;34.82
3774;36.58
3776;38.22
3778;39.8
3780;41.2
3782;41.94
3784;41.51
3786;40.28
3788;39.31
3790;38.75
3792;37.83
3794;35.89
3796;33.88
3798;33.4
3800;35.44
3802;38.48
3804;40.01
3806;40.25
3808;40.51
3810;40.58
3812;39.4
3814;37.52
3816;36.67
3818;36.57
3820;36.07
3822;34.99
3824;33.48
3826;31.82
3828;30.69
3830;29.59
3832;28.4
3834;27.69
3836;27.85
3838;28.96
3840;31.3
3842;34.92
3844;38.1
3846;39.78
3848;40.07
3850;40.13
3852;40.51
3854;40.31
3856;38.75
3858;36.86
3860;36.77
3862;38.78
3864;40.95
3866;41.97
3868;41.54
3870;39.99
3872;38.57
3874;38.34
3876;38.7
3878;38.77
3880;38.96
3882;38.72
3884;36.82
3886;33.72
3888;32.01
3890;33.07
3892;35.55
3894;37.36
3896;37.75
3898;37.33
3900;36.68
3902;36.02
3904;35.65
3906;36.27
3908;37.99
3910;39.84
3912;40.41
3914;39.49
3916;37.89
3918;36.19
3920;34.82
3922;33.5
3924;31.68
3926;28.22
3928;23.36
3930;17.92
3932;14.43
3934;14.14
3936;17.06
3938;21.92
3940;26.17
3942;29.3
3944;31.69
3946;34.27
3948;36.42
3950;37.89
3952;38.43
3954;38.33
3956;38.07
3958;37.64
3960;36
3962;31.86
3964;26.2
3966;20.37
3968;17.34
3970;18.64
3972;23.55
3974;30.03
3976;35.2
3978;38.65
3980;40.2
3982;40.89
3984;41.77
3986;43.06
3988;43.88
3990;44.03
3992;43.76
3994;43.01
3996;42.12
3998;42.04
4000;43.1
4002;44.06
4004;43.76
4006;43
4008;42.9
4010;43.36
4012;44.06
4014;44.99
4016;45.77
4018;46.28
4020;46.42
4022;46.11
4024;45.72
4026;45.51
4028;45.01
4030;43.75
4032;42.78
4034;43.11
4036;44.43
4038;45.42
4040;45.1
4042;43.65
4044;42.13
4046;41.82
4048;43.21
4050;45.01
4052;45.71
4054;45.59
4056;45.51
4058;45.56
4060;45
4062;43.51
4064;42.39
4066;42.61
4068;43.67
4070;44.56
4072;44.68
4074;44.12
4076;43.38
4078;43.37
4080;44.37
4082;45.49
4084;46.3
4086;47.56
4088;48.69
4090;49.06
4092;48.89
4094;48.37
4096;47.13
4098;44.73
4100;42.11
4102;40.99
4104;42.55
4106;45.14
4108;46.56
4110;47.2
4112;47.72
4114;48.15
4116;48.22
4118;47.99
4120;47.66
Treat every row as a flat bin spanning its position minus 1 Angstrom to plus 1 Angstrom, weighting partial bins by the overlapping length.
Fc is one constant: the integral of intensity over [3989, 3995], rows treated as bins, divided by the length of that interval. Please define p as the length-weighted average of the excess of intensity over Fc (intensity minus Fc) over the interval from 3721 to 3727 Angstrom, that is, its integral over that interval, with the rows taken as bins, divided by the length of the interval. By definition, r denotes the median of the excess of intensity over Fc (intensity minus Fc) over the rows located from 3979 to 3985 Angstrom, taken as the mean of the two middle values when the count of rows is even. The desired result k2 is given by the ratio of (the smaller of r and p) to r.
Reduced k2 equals 5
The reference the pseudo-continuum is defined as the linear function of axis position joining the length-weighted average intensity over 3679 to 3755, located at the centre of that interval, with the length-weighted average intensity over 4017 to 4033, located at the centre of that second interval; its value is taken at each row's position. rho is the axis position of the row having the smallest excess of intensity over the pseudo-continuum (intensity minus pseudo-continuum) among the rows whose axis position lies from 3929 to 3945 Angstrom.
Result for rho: 3934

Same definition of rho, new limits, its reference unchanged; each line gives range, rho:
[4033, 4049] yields 4046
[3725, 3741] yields 3736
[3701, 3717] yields 3708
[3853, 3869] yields 3860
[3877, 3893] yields 3888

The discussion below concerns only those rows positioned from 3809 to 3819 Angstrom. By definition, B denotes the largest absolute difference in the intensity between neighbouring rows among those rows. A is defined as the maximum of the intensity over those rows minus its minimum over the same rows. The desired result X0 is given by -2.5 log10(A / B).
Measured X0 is -0.82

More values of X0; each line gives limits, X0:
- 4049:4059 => 0.00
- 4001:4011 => -0.46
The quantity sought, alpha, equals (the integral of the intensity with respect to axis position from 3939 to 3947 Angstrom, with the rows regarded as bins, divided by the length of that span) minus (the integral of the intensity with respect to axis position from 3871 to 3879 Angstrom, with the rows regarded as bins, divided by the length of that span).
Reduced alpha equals -8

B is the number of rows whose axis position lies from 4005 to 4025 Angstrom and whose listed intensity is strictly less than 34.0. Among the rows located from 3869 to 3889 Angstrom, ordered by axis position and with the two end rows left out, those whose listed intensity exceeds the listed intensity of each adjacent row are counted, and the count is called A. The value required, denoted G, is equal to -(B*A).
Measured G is 0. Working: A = 1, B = 0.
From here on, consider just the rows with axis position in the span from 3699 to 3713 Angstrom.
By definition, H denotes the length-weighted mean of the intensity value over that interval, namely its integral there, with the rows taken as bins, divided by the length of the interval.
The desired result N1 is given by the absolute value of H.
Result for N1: 31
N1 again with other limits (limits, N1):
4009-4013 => 44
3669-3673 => 35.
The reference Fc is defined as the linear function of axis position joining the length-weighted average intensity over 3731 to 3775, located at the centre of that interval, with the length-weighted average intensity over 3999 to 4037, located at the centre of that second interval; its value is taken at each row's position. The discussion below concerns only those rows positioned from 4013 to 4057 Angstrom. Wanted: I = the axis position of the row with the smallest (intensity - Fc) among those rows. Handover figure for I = 4046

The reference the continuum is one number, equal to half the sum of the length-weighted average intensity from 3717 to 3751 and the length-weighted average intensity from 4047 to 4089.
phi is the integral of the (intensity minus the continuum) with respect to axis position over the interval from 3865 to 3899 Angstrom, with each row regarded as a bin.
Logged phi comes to 3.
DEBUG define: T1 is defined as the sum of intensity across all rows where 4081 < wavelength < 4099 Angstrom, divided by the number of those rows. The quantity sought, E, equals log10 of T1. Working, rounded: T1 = 47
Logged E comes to 1.68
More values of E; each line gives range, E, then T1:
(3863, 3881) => 1.60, 40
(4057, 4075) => 1.64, 44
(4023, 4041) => 1.65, 45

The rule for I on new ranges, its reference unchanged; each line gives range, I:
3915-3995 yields 3934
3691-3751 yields 3736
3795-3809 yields 3798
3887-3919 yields 3888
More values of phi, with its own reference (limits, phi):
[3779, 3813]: 42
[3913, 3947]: -331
